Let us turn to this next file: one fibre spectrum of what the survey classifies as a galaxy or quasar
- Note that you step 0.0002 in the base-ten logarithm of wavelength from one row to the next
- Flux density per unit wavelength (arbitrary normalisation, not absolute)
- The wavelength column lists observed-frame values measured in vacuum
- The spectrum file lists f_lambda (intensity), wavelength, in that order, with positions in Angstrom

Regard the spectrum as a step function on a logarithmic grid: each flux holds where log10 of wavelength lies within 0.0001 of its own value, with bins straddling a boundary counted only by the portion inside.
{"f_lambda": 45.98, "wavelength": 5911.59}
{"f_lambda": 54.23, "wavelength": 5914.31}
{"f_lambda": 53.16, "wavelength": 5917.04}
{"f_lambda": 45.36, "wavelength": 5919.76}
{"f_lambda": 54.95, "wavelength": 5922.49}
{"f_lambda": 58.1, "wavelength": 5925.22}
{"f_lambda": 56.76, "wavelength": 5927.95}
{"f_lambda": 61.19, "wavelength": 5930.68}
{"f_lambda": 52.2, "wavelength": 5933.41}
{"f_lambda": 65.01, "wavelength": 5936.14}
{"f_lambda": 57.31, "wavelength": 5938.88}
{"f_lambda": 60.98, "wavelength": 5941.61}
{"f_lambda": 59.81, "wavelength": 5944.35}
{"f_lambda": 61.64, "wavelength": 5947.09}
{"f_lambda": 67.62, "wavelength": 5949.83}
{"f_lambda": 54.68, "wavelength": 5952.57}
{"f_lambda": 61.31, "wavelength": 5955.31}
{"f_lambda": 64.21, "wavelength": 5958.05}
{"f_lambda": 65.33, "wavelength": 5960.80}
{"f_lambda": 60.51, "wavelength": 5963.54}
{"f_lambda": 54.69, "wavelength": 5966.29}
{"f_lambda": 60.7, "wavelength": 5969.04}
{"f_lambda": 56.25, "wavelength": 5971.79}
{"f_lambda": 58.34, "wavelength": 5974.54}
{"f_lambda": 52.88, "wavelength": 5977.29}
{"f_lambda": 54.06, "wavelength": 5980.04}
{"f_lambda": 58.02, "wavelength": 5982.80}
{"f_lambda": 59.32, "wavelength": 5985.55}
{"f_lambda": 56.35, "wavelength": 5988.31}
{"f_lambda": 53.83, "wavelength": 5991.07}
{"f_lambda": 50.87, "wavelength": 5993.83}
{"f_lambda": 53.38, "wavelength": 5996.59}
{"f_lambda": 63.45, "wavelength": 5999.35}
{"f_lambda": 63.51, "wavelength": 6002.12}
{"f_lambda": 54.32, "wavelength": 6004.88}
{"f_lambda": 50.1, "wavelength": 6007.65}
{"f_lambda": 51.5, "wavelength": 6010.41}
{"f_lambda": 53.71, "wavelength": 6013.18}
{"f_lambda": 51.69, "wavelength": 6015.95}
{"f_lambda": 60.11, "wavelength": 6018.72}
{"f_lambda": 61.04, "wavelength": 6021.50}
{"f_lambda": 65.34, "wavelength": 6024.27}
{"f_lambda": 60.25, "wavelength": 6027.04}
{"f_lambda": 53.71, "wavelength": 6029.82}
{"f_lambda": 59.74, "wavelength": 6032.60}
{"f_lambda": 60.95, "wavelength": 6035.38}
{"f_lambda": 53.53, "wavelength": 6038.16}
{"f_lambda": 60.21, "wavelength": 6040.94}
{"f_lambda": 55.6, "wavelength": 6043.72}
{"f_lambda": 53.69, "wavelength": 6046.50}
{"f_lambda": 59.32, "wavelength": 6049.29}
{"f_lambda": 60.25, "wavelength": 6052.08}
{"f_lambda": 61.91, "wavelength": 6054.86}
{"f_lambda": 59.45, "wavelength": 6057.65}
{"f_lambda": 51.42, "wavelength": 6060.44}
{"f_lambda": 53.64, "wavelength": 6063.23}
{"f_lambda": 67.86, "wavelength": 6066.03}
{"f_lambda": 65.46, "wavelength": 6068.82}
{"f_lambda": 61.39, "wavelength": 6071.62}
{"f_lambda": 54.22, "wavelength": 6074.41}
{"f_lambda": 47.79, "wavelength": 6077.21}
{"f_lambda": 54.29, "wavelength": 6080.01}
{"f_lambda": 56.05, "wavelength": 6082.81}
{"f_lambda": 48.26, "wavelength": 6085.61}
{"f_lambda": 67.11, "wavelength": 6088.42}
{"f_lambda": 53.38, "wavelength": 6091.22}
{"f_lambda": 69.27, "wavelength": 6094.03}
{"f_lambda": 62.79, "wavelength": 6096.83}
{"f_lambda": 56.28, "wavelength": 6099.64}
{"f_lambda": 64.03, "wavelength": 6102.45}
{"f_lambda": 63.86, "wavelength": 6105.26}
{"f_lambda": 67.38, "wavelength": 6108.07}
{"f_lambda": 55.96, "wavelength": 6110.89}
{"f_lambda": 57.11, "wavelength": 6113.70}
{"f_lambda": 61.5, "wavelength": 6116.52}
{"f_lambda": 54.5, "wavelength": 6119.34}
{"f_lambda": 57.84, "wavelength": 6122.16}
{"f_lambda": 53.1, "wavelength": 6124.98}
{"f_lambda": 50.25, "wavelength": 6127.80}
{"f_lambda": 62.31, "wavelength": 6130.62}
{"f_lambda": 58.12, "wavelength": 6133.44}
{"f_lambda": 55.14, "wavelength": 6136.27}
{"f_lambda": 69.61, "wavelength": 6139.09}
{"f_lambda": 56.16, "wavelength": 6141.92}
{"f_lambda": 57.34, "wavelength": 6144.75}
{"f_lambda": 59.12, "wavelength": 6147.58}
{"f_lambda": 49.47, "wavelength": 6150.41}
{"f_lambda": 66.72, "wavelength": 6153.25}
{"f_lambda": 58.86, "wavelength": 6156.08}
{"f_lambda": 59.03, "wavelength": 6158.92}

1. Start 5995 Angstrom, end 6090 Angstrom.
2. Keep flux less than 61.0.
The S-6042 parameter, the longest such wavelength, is 6085.61 Angstrom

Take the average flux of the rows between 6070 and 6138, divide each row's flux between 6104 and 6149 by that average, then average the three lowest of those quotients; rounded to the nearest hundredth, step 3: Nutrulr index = 0.91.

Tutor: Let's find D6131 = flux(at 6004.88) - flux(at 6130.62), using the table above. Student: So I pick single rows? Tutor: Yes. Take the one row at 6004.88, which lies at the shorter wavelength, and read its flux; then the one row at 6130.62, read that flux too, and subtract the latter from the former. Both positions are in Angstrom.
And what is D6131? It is -8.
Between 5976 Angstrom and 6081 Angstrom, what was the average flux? 57.1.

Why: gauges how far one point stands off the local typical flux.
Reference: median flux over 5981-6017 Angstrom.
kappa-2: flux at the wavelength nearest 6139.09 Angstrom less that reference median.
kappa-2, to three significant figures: 15.8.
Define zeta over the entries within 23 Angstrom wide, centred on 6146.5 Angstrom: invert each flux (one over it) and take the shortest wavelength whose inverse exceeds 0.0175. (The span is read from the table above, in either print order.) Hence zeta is 6136.27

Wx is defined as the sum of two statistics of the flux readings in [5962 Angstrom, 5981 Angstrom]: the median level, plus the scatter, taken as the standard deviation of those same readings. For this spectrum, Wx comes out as 59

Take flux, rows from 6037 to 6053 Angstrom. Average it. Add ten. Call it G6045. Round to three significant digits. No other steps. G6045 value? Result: 67.1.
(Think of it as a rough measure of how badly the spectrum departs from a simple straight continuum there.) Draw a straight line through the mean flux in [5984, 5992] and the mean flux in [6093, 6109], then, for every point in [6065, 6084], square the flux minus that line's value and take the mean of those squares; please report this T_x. 63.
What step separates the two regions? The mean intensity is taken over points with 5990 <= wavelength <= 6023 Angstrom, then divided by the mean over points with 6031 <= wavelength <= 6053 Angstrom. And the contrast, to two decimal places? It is 0.96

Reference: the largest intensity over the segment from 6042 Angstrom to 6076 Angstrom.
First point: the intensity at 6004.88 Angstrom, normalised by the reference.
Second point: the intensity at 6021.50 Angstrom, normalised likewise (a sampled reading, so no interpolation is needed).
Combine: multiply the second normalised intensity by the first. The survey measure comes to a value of 0.72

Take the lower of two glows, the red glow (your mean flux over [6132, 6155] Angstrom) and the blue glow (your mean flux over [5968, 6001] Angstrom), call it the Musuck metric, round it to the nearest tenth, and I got 56.5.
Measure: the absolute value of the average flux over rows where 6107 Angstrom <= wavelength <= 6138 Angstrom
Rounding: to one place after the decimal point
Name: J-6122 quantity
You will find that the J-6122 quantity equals 57.6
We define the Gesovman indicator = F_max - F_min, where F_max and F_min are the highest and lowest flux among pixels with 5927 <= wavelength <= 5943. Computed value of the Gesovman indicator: 12.8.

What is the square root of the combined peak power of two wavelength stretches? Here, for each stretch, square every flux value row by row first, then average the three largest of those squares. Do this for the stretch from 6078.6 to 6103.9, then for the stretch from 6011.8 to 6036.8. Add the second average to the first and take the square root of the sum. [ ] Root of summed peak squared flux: 91.5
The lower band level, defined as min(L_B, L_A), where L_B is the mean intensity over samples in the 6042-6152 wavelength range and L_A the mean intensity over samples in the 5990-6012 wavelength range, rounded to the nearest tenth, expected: 55.1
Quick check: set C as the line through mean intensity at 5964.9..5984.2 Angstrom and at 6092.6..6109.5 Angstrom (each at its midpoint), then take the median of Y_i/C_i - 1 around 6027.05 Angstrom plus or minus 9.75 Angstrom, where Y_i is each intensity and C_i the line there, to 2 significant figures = 0.015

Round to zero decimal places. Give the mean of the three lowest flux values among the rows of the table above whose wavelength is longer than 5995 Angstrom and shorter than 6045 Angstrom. 51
